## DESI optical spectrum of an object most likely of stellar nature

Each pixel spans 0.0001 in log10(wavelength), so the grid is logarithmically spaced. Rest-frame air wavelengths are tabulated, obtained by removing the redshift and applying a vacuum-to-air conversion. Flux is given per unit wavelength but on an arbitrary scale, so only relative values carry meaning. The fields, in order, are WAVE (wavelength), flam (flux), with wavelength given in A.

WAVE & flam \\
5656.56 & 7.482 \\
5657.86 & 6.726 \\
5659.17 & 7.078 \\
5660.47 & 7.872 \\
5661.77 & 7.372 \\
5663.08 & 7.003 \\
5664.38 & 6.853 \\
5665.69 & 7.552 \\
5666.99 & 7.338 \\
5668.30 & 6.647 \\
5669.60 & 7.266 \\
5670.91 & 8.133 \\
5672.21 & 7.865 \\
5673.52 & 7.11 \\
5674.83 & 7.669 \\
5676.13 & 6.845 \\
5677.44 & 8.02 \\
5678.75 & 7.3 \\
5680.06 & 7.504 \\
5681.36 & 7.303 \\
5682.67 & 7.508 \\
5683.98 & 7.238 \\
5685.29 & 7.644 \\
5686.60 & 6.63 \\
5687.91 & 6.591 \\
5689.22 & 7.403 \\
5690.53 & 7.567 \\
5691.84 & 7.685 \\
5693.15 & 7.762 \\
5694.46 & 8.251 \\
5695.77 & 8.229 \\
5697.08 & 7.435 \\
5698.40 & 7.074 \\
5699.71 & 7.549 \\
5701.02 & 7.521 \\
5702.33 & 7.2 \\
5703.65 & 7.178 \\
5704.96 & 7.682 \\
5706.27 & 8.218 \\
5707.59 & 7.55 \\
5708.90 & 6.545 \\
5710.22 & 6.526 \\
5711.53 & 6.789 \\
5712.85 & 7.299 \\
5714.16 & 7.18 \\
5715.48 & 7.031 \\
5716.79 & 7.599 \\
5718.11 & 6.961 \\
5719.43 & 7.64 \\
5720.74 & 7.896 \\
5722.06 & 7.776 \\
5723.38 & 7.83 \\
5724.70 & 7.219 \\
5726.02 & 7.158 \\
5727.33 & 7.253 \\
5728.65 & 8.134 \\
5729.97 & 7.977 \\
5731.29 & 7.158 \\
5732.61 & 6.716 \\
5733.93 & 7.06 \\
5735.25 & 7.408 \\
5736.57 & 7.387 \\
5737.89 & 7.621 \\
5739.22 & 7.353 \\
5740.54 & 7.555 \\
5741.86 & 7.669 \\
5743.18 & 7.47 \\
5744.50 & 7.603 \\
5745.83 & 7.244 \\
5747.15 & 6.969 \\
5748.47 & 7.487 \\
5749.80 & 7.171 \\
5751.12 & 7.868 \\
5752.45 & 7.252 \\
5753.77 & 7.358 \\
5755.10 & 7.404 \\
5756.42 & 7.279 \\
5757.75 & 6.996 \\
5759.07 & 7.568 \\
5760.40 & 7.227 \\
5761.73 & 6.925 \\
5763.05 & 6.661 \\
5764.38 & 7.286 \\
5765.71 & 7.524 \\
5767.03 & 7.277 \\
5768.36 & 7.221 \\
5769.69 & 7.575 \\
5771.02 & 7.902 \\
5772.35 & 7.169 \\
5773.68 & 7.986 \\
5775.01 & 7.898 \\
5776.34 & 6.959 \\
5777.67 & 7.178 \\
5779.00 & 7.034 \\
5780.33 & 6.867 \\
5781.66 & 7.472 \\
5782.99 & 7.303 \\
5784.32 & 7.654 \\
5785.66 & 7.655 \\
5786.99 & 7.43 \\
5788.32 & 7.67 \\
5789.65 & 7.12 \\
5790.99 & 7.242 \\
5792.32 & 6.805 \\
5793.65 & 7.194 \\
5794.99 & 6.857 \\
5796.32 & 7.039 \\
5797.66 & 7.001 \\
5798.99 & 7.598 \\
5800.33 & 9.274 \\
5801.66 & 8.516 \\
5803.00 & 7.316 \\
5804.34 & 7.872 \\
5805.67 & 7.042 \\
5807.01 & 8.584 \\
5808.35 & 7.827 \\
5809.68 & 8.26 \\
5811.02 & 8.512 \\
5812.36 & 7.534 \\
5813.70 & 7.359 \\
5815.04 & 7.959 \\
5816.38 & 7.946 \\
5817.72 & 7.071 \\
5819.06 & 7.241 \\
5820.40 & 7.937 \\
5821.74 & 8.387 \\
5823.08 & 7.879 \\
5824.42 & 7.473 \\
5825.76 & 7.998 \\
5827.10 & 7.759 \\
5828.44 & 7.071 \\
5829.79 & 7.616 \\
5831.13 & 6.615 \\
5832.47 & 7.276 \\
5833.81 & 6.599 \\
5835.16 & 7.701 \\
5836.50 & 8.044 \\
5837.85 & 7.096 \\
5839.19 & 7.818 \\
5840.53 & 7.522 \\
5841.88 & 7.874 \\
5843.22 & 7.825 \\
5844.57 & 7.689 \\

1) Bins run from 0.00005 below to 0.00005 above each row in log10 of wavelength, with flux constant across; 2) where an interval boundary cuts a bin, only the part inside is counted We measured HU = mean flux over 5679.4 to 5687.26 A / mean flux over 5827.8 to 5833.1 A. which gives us 1.02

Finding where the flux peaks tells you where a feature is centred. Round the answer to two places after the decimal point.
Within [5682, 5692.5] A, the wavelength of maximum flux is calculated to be 5691.84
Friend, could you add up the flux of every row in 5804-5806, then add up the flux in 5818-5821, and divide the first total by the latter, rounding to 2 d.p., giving 0.98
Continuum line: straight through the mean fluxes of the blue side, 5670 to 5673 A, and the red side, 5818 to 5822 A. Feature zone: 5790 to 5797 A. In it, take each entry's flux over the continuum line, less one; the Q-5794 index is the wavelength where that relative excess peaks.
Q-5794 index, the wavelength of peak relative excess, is 5790.99 A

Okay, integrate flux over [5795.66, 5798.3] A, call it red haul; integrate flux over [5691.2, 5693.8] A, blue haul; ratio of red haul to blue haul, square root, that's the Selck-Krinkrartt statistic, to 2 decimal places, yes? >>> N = 0.96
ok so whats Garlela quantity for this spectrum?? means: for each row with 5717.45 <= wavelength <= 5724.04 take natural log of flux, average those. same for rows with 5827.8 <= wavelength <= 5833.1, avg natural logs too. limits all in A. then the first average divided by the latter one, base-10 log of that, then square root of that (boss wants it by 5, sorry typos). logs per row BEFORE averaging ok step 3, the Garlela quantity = 0.12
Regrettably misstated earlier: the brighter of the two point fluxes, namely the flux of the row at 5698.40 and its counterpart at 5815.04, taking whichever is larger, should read 7.96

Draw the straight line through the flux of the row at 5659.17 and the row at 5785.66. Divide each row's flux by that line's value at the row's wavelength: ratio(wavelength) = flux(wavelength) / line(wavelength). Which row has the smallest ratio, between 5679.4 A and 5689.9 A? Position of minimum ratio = 5687.91 A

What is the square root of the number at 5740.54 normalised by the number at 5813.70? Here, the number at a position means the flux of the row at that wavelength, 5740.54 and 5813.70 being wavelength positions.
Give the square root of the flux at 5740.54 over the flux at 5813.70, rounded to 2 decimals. 1.01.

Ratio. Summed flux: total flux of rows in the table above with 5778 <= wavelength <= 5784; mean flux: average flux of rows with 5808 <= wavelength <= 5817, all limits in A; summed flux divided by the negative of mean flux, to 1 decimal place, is -3.6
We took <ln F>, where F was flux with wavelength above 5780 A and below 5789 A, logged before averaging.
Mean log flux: 2.01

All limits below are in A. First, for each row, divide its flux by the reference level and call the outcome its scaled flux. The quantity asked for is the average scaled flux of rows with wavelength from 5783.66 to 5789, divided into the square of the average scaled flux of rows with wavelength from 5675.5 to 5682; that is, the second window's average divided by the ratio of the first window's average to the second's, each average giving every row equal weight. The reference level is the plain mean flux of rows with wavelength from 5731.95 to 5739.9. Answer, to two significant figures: 0.99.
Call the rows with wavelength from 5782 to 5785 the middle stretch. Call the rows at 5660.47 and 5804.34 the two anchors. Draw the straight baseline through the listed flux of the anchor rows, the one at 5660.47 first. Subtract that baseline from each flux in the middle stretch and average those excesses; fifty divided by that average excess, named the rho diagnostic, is -127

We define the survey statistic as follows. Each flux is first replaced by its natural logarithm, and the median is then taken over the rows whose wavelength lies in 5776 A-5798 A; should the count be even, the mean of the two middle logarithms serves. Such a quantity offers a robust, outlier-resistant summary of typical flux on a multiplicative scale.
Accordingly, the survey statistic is 1.97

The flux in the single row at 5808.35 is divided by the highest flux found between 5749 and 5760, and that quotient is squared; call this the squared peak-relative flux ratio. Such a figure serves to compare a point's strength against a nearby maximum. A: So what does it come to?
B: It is 1.0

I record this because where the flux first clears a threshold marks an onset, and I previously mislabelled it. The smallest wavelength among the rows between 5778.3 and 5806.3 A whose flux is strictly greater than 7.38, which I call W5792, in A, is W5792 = 5781.66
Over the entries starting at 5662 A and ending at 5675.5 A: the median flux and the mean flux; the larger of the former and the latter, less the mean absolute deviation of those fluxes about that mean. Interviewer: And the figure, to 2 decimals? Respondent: 6.97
